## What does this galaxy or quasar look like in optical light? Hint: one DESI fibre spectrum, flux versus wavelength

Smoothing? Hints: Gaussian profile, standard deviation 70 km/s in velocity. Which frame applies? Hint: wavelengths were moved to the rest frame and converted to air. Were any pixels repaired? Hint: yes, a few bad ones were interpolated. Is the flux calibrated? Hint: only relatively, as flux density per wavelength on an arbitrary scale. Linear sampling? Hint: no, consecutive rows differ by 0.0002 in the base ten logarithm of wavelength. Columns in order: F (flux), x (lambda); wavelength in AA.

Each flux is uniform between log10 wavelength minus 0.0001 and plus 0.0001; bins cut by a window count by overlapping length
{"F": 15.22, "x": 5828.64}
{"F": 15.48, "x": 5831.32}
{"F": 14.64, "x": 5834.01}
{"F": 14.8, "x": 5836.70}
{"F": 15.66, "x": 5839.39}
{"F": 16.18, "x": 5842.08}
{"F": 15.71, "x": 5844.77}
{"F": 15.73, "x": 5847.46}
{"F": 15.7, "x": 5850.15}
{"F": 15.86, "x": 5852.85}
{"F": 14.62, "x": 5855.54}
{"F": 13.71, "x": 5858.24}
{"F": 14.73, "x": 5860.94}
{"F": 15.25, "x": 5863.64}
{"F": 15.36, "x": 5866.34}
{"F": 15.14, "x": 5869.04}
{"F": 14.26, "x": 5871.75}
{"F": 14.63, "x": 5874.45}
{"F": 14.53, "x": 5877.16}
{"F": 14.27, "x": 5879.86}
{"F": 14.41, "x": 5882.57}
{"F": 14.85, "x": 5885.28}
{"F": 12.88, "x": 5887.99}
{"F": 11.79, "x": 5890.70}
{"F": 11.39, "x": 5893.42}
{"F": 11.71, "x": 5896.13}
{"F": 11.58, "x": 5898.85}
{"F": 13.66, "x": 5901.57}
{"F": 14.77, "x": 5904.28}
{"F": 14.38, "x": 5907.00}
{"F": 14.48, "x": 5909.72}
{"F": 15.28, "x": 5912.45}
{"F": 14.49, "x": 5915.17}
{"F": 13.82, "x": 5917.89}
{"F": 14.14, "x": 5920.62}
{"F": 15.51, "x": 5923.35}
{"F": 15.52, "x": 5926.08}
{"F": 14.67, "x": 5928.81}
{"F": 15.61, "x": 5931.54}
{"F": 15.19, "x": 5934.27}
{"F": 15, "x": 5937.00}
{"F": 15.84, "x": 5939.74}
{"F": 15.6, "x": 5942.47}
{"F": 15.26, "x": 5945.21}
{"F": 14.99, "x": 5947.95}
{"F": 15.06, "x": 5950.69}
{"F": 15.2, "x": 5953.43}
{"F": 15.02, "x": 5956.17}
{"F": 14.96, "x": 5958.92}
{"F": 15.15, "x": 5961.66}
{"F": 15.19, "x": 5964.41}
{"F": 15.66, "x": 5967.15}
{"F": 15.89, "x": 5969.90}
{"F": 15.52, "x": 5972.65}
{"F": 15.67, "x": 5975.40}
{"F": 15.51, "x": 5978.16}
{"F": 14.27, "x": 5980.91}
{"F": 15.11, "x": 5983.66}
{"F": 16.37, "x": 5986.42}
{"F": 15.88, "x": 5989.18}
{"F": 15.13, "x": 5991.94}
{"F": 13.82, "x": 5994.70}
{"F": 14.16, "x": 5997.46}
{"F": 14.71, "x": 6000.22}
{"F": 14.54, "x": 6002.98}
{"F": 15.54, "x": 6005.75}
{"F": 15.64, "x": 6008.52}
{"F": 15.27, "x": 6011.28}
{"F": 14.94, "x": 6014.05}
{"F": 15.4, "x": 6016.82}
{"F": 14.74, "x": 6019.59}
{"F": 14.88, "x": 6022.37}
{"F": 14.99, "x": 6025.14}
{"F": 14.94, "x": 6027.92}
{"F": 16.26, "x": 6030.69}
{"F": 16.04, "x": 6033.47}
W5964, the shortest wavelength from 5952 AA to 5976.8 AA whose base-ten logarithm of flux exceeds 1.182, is 5967.15 AA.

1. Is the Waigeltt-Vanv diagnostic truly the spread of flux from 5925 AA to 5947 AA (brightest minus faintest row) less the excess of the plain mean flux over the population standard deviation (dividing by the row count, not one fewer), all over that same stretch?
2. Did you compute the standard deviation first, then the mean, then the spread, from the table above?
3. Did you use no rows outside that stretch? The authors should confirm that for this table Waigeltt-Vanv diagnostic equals -13.8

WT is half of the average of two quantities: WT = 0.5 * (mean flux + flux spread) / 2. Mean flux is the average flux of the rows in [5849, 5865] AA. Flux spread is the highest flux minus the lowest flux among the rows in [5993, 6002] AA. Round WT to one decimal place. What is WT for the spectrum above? 4.0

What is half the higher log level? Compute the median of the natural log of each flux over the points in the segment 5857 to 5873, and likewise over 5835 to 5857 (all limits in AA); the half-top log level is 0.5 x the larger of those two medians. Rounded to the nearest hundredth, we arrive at 1.38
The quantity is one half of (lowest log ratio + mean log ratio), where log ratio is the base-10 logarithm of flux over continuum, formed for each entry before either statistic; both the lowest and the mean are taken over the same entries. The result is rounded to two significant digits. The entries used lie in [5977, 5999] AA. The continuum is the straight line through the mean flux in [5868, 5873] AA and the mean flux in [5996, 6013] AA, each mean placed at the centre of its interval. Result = -0.016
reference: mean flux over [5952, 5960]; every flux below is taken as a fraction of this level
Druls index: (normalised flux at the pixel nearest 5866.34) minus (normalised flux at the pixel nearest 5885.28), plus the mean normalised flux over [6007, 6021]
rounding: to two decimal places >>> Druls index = 1.04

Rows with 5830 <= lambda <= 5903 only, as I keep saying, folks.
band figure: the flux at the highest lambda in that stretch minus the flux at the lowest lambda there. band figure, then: -1.8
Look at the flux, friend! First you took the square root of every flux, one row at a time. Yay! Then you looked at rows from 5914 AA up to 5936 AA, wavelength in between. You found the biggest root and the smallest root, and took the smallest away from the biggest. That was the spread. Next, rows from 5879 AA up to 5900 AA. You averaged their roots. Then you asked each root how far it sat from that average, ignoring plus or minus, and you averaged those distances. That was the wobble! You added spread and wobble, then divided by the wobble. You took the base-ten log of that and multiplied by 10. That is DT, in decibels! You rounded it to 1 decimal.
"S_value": 3.7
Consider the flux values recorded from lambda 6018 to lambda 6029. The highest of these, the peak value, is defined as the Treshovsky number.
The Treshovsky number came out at 14.99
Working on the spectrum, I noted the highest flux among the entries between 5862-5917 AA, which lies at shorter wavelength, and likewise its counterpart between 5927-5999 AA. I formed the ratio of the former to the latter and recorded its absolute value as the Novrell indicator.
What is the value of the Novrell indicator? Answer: 0.94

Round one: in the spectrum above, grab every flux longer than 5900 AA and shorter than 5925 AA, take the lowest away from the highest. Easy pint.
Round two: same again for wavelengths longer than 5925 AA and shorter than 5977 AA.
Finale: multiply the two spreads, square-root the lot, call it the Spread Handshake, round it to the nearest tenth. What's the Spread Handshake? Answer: 1.5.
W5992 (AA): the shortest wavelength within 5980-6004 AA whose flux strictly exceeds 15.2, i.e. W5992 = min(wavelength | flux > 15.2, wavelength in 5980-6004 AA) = 5986.42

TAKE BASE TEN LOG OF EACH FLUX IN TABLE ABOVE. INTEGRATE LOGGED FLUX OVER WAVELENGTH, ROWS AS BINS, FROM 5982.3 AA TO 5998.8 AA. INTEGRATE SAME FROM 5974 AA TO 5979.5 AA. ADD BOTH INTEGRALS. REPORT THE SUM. 26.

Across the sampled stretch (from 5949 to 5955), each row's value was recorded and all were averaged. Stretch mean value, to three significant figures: 15.1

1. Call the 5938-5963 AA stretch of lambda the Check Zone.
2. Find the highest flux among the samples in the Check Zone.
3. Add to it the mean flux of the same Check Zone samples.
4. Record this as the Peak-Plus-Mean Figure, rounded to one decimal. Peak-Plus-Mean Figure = 31.1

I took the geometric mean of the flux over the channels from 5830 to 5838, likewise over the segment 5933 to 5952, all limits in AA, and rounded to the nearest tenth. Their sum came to 30.2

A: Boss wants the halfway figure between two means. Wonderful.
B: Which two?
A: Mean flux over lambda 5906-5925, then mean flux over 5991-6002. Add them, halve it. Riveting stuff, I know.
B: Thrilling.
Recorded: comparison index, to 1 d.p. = 14.5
